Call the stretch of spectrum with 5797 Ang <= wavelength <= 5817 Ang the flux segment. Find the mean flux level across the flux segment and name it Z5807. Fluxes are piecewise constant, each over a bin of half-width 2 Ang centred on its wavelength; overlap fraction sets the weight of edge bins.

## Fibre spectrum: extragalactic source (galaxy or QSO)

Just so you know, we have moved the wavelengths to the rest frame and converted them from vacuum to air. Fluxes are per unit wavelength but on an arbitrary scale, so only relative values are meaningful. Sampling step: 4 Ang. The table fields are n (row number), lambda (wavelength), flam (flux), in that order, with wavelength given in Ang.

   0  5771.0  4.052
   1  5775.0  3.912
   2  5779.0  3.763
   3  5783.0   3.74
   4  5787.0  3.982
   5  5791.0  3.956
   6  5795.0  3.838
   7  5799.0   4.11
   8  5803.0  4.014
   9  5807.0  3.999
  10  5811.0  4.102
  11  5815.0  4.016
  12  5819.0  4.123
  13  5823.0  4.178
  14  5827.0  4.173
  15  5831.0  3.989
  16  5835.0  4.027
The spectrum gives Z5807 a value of 4.05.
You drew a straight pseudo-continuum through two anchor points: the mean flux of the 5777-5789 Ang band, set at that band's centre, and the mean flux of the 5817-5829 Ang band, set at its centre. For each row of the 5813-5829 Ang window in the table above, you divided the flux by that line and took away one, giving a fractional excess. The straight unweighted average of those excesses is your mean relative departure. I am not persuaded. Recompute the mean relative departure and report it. -0.005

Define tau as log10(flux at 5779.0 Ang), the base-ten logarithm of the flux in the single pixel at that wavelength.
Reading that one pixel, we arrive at 0.576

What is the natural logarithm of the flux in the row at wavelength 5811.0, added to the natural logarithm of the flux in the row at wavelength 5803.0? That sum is 2.80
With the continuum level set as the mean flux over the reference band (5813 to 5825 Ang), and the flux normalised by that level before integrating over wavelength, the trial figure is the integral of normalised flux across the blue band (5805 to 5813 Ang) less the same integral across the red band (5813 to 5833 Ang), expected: -12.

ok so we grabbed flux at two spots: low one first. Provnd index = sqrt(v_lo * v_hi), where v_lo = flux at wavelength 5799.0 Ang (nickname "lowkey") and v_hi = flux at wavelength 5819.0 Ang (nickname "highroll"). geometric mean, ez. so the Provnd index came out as 4.12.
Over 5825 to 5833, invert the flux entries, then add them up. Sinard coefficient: 0.490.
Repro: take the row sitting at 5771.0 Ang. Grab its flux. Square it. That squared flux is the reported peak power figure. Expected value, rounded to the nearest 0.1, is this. 16.4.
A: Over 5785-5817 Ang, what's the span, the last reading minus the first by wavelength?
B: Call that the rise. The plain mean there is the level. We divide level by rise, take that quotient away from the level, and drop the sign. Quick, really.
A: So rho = 114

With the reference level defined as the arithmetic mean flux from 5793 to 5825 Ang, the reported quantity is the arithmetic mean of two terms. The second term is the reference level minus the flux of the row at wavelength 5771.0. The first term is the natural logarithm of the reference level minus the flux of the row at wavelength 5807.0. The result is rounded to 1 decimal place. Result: -1.5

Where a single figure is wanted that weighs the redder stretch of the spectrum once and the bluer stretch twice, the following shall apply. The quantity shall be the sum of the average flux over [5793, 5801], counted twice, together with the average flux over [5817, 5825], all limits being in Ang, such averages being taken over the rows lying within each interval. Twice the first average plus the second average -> 12.1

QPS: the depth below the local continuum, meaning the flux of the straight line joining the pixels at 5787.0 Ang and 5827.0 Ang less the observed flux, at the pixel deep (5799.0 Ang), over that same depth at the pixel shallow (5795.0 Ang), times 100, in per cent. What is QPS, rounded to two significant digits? -39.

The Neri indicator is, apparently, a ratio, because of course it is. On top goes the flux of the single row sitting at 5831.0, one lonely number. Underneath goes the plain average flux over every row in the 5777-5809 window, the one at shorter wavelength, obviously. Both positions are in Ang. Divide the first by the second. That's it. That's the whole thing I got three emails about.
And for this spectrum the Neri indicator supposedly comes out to 1.02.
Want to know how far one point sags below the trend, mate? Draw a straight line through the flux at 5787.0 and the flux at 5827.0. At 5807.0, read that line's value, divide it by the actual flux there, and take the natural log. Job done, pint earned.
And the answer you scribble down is 0.019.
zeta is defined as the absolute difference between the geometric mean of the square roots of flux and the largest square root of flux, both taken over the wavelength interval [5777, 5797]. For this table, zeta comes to 0.032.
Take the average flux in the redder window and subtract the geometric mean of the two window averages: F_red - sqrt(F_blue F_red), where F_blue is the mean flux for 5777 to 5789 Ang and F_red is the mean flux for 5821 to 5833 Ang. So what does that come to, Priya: 0.145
